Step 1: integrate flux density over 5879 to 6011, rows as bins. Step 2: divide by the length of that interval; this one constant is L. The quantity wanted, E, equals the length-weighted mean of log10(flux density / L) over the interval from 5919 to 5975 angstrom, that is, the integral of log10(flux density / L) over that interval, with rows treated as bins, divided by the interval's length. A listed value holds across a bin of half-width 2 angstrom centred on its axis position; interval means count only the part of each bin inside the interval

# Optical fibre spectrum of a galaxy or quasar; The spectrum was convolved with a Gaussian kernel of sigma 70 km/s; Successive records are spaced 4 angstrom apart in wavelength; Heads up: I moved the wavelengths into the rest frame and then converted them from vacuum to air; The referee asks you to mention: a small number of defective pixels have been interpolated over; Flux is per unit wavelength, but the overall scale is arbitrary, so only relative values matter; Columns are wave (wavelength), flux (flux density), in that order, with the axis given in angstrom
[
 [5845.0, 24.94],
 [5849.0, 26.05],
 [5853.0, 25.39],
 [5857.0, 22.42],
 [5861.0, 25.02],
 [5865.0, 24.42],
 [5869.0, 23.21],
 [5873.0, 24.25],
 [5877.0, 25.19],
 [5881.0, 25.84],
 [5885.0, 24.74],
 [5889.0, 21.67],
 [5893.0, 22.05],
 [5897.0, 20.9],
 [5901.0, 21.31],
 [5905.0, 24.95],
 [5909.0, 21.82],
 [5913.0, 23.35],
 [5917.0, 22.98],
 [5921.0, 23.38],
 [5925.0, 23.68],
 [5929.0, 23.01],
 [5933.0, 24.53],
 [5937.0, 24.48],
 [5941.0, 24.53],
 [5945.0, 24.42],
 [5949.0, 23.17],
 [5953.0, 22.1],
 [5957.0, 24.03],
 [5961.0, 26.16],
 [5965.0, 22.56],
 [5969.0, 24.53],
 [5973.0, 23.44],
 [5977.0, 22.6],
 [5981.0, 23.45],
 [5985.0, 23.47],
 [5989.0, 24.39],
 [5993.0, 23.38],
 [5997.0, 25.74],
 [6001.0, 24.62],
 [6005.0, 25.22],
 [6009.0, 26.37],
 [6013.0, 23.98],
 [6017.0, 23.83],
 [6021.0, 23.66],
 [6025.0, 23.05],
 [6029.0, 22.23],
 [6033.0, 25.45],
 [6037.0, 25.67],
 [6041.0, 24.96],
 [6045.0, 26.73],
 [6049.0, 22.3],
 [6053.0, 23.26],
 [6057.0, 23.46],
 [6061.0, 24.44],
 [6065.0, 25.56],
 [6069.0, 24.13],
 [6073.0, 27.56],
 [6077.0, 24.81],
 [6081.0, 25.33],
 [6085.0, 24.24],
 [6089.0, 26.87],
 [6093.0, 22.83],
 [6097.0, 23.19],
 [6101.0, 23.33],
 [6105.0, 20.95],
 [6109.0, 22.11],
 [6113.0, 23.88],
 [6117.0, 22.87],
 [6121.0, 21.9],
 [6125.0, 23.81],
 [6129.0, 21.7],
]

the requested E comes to 0.0021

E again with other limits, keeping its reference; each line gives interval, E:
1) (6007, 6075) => 0.0133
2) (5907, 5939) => -0.0062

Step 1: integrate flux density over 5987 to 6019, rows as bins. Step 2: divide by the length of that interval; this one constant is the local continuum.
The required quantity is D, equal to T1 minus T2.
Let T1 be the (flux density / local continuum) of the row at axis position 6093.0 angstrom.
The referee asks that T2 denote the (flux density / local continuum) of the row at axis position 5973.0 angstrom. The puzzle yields -0.02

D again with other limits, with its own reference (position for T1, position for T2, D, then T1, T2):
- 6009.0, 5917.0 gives 0.14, 1.07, 0.93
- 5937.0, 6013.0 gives 0.02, 0.99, 0.97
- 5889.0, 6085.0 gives -0.10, 0.88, 0.98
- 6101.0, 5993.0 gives 0.00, 0.94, 0.95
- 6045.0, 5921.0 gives 0.14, 1.08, 0.95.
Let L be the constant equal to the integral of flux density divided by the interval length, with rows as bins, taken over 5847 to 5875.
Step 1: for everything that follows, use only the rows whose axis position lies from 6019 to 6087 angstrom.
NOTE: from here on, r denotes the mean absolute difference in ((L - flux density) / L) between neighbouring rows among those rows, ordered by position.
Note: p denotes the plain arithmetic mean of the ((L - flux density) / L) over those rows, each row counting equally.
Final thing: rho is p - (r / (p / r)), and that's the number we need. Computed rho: 0.74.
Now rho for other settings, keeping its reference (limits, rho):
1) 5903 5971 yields -0.07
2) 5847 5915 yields -0.11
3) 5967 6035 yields -0.14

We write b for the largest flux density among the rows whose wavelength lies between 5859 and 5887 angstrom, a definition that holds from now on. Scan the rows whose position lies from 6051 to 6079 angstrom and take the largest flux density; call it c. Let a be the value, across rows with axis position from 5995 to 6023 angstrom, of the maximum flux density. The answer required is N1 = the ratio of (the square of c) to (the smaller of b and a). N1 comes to 29.4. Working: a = 26.37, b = 25.84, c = 27.56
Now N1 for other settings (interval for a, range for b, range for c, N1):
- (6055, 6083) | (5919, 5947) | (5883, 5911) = 25.4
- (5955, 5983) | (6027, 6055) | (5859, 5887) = 25.5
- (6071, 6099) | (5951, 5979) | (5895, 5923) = 23.8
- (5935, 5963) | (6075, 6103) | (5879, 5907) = 25.5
